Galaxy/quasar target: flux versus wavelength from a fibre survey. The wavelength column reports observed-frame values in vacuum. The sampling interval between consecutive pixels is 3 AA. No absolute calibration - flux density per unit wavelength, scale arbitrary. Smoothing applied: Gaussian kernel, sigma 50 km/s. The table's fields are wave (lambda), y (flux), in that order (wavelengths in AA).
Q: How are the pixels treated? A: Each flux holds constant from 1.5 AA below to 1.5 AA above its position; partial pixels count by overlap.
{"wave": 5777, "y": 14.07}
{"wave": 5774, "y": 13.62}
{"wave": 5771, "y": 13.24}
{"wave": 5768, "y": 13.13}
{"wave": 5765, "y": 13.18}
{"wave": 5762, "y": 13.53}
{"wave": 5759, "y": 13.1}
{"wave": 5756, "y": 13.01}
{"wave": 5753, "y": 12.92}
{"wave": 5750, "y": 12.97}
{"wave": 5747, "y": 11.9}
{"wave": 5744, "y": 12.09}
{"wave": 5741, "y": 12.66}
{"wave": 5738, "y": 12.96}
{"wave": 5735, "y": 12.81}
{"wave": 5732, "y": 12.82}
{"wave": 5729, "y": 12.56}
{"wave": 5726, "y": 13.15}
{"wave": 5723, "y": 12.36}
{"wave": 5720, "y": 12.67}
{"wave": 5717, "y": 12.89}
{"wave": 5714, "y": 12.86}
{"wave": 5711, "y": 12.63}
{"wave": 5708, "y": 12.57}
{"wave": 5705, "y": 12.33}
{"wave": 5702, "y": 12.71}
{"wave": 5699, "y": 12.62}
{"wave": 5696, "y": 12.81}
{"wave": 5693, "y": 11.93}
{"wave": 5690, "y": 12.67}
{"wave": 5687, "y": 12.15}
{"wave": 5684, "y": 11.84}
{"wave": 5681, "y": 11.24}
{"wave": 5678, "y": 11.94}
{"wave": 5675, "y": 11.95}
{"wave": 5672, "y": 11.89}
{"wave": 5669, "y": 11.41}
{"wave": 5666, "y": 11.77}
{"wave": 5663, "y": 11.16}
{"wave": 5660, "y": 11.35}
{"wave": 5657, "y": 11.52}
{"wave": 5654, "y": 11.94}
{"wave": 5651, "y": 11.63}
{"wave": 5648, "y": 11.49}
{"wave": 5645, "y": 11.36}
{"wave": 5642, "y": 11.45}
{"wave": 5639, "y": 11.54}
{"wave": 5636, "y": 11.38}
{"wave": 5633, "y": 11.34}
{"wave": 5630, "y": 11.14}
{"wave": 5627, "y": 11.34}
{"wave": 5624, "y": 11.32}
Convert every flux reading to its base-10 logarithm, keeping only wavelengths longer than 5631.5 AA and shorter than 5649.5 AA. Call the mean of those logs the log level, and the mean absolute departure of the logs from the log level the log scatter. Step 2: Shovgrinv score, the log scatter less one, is -0.997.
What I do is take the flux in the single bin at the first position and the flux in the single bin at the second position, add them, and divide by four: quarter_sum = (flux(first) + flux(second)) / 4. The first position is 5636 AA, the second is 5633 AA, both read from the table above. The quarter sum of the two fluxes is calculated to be 5.7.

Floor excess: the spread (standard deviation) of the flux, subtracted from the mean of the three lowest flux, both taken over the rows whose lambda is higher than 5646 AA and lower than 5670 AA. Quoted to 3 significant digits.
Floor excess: 11.1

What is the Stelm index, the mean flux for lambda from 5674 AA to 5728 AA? 12.4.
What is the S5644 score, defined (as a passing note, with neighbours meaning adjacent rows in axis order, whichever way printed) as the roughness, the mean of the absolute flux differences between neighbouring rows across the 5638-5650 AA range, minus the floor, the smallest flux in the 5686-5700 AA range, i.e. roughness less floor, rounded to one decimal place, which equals -11.8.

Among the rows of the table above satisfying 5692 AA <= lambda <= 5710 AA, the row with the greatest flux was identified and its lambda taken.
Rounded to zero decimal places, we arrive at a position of 5696 AA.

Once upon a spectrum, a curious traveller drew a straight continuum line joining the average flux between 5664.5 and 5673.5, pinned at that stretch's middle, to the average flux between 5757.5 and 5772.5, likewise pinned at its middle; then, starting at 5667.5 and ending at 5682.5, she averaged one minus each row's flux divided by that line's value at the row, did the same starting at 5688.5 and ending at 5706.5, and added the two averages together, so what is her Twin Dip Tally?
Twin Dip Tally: -0.021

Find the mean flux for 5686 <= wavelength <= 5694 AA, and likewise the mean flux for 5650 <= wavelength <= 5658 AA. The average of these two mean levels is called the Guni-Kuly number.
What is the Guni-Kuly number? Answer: 12.0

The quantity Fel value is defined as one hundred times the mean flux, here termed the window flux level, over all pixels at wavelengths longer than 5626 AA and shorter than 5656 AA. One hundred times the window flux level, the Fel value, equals 1146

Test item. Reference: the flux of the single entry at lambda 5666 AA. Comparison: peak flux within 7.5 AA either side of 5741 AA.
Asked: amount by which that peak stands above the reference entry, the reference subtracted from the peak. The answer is 1.2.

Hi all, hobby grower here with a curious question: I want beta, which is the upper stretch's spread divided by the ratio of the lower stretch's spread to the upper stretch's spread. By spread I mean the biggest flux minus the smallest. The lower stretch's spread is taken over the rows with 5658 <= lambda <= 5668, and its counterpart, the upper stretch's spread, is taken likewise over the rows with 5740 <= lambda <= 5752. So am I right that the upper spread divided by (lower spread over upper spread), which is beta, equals 1.9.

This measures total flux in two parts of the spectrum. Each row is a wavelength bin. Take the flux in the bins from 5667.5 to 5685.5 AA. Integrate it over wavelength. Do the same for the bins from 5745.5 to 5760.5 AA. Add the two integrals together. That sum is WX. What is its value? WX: 403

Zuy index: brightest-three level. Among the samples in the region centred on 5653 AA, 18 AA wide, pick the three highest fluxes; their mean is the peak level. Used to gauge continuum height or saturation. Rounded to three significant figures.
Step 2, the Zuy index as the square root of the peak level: 3.42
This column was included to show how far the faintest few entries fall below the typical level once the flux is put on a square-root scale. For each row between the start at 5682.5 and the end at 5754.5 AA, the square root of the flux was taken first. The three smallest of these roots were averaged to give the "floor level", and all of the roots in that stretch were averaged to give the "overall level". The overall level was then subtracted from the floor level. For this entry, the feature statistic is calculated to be -0.10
